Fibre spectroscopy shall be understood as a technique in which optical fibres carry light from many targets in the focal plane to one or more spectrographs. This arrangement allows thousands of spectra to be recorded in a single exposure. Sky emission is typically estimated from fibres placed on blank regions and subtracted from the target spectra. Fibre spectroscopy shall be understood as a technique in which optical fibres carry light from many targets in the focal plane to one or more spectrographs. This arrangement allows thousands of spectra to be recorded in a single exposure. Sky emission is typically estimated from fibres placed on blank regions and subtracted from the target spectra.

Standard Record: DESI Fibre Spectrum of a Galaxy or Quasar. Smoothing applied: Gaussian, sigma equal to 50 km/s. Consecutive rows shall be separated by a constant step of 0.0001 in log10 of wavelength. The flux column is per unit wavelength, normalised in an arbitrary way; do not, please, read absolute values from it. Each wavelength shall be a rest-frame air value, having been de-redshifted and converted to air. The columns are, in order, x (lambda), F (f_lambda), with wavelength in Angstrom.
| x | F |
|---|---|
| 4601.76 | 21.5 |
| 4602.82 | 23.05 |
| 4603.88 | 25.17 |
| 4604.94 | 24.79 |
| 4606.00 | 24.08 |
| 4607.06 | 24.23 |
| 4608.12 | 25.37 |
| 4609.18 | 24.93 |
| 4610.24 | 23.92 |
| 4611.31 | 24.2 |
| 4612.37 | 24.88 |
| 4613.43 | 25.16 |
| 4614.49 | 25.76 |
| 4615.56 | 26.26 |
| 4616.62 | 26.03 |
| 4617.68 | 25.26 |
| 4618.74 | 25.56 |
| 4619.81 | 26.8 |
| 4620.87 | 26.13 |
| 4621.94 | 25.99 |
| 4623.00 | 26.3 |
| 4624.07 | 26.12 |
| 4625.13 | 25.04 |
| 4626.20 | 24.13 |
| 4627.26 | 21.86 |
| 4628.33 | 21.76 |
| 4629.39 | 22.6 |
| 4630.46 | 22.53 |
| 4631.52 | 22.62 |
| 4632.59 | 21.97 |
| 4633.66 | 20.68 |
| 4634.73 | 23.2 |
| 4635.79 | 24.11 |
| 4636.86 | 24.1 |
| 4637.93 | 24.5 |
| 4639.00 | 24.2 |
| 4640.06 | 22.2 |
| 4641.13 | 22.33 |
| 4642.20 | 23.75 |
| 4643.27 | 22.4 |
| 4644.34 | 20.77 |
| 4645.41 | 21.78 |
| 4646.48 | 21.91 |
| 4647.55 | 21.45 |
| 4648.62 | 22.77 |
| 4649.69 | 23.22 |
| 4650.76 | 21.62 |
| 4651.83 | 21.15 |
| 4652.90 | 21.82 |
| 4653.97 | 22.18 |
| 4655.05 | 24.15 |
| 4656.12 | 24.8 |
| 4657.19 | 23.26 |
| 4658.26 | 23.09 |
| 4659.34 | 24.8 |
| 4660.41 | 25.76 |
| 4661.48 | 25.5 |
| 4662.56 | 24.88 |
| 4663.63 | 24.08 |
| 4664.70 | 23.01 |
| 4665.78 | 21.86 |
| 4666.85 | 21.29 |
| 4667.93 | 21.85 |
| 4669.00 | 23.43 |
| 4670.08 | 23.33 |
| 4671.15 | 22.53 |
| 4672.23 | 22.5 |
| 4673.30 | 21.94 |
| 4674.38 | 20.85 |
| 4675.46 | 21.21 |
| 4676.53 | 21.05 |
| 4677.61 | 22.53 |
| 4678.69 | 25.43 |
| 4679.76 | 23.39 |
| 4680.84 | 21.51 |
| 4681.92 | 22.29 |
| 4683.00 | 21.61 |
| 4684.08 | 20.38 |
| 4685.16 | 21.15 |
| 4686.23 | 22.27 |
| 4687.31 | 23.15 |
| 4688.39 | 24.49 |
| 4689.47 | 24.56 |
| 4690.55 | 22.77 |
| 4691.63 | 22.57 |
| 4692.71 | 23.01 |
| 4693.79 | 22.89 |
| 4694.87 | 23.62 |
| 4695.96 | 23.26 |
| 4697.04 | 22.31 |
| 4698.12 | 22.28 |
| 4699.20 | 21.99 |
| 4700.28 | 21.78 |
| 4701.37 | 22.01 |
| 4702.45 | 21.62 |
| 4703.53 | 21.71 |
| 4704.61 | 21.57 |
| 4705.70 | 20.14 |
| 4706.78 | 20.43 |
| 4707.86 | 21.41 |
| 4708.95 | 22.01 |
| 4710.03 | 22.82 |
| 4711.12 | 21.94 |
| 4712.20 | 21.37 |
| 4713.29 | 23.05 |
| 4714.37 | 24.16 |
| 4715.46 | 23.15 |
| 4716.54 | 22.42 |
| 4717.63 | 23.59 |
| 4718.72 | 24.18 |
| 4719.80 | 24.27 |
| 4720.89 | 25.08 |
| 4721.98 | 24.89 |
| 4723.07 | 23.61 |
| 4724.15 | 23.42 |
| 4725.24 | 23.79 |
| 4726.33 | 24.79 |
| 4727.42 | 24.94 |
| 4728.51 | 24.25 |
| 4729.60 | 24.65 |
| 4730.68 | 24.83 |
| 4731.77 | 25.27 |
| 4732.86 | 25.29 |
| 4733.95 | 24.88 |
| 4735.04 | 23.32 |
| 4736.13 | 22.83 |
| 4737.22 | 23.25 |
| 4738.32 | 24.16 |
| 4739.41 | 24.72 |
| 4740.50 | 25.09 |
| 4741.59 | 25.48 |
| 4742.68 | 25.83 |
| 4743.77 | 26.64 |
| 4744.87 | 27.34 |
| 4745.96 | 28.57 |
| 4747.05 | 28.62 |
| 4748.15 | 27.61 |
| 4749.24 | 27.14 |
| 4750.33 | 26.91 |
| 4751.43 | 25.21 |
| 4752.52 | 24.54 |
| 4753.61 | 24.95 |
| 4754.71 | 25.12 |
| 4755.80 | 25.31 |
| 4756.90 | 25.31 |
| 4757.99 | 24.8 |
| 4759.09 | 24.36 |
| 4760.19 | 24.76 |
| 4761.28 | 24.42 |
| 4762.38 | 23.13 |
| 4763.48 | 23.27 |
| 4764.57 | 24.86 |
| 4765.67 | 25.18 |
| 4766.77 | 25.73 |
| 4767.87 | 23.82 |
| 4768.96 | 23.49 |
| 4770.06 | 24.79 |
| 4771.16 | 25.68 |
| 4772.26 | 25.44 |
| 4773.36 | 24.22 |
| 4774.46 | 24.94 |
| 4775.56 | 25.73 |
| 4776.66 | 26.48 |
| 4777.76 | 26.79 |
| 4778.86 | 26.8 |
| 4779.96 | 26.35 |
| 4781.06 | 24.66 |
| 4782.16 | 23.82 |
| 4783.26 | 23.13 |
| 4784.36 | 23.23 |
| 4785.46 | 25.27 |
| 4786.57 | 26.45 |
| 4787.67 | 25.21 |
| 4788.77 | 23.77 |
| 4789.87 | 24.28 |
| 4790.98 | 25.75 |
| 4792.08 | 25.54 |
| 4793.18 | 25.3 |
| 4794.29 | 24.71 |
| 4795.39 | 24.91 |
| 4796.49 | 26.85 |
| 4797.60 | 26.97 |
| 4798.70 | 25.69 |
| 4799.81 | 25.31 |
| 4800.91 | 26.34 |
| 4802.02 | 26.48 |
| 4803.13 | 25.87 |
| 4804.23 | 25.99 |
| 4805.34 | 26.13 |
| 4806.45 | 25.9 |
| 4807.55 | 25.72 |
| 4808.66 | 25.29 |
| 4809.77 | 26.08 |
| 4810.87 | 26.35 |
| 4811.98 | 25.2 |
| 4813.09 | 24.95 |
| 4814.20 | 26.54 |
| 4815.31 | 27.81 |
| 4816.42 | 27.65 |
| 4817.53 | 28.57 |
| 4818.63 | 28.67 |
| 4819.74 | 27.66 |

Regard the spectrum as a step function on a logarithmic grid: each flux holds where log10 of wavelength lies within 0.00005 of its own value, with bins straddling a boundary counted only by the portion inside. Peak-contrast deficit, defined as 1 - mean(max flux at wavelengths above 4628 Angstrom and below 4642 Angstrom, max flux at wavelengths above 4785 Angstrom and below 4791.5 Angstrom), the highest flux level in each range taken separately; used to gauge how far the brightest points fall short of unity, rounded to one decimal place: -24.5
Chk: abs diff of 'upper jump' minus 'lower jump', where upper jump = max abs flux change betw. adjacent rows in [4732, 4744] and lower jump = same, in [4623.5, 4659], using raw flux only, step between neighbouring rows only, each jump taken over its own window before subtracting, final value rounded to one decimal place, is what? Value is 1.0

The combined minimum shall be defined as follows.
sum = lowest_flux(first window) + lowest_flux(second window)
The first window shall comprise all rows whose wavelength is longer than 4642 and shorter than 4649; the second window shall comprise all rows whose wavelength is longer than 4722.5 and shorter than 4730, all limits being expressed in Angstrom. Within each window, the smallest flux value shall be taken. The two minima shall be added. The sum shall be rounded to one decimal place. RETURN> 44.2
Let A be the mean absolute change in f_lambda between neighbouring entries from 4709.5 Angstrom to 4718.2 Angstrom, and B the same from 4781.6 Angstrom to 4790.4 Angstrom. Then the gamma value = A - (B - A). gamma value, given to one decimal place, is 1.0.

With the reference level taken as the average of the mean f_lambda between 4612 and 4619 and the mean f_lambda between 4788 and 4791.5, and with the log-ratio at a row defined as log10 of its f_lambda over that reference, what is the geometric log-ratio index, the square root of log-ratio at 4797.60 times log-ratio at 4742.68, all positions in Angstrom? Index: 0.020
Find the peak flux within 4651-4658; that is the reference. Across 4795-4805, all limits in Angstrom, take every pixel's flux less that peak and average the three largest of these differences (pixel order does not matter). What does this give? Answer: 2.0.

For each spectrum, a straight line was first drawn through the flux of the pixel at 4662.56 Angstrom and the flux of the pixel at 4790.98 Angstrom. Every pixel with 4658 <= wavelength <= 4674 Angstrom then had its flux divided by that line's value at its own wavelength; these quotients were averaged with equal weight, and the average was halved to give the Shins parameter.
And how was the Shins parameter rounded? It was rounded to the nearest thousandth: 0.468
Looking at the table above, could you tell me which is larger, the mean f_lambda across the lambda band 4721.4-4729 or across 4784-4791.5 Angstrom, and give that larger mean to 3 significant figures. 24.9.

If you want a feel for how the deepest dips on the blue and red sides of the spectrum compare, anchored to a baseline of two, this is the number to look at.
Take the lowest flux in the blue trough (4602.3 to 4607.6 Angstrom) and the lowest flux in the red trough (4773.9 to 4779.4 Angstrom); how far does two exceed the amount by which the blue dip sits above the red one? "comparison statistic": 3.9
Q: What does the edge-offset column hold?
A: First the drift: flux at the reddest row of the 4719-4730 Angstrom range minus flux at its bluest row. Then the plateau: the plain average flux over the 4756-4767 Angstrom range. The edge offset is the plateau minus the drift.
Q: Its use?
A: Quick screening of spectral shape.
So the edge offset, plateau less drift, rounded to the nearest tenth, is 24.2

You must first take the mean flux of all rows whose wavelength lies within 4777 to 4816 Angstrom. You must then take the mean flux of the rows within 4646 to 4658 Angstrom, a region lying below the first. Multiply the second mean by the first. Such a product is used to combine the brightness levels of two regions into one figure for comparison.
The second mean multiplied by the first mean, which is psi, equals 578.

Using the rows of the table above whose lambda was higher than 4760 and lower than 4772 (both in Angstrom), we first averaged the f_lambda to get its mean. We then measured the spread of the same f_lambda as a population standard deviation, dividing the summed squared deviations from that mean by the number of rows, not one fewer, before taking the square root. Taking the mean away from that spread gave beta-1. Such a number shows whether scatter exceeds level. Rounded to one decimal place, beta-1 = -23.6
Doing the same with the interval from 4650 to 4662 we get -21.9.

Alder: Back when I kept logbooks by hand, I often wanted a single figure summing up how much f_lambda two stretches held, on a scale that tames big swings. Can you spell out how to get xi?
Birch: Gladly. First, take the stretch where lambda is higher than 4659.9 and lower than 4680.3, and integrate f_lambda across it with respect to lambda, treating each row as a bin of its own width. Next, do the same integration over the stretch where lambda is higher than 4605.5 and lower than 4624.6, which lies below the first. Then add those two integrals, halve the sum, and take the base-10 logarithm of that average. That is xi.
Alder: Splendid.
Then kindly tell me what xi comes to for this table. 2.68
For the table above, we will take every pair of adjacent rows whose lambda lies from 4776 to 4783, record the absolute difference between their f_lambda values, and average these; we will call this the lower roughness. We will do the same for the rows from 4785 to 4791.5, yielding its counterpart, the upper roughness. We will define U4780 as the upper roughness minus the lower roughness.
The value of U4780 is 0.5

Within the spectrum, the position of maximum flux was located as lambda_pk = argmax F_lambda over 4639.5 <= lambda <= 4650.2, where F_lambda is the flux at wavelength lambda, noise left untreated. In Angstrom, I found 4642.20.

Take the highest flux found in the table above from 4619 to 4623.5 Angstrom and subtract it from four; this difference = -22.8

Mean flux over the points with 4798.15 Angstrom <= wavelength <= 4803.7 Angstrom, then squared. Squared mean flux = 673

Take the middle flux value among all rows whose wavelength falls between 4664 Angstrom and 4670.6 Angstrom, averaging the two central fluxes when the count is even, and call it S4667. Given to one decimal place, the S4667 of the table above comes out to 22.4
